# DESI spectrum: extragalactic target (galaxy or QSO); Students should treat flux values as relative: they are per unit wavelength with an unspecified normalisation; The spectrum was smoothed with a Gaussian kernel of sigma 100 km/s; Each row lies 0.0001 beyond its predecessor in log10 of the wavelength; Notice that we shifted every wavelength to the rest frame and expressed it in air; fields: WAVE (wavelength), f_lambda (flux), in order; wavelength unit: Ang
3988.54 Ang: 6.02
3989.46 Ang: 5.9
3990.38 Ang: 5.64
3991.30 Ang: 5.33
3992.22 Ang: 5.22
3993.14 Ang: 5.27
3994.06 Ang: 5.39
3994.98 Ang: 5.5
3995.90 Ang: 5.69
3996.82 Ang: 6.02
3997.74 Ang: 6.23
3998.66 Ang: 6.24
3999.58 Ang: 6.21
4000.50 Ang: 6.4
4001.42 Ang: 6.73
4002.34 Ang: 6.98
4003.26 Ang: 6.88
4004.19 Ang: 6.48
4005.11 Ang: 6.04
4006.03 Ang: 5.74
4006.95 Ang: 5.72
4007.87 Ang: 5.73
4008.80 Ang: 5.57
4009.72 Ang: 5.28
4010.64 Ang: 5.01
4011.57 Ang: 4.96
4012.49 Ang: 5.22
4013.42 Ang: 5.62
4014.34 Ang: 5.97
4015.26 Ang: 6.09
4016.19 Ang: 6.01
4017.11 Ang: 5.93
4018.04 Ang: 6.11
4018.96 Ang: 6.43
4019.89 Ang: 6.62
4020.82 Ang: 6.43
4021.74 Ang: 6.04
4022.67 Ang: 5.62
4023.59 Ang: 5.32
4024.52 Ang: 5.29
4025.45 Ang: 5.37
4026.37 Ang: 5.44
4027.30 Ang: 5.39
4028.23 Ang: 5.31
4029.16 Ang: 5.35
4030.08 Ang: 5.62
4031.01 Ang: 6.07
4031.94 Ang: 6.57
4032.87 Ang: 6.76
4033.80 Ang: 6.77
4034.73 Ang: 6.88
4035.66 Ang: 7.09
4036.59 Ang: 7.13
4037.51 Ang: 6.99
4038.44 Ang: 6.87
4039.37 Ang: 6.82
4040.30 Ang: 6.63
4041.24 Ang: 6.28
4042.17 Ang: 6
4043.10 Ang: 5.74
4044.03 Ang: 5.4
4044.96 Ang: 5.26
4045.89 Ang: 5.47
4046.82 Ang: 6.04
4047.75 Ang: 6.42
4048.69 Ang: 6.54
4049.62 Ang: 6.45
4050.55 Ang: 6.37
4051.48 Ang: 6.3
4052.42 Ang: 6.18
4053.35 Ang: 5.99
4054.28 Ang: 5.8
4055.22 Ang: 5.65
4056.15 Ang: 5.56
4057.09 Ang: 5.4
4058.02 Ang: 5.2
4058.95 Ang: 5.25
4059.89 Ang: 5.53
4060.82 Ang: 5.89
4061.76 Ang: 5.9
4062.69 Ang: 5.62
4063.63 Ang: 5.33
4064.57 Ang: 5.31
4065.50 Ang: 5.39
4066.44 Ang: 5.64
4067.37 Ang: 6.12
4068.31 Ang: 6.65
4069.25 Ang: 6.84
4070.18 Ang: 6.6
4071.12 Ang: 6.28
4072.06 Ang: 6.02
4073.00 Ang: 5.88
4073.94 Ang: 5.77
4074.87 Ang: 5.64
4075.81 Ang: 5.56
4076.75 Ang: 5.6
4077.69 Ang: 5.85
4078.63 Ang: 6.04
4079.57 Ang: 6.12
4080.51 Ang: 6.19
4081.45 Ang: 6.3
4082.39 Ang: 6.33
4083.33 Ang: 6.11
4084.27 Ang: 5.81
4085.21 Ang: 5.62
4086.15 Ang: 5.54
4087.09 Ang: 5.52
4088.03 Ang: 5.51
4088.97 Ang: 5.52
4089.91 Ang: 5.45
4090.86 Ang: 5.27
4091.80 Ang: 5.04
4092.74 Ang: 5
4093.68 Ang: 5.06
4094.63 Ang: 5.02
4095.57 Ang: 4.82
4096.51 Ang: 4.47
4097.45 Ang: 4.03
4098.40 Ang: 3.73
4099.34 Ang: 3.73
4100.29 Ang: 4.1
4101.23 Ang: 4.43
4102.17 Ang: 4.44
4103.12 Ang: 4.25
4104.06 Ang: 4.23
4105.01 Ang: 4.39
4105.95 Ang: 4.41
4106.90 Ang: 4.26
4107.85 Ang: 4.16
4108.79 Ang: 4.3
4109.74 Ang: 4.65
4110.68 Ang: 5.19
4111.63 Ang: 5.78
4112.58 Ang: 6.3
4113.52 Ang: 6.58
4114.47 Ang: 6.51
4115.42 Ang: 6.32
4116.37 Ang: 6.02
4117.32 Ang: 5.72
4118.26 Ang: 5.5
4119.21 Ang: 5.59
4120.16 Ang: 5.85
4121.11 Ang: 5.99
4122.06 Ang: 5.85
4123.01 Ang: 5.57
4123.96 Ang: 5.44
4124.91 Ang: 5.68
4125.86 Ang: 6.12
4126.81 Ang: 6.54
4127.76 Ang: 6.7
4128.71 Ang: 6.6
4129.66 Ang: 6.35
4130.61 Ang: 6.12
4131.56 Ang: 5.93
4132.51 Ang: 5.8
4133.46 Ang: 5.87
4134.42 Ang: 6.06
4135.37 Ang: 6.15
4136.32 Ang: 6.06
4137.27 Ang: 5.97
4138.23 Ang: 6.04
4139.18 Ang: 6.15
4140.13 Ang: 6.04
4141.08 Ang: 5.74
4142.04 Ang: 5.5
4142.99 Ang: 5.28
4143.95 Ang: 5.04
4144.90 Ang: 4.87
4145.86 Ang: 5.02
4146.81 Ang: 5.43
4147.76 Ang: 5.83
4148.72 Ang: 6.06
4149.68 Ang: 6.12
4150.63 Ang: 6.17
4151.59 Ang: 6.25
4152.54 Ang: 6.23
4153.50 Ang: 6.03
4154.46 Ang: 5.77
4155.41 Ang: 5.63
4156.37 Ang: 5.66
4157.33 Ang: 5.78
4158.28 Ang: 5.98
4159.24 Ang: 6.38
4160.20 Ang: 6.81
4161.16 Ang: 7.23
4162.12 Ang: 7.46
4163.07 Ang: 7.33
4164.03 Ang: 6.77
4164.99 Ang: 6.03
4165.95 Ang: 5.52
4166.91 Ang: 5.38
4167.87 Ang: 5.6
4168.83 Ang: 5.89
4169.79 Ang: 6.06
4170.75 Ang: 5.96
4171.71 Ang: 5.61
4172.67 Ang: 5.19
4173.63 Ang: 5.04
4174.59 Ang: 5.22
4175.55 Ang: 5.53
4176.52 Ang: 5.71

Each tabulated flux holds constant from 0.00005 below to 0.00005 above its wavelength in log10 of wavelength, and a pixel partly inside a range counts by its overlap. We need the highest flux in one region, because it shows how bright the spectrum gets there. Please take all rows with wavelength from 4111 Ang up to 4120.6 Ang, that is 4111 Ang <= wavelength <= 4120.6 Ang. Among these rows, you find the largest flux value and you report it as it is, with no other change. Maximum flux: 6.58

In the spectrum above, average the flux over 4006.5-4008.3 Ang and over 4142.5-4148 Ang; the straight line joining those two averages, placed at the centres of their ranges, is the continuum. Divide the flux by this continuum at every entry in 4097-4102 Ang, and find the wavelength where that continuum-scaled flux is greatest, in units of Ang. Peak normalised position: 4101.23 Ang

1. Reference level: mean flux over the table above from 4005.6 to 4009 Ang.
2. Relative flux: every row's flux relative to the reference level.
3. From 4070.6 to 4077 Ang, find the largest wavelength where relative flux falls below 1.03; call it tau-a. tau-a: 4076.75 Ang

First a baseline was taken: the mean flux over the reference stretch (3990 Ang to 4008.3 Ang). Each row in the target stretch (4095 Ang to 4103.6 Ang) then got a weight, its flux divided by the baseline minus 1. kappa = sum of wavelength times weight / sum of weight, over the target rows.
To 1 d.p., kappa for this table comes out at 4099.4 Ang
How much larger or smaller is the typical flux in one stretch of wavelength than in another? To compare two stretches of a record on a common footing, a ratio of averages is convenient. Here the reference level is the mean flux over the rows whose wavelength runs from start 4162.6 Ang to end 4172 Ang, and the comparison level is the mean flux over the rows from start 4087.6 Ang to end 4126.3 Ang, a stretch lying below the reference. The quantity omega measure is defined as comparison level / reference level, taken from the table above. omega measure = 0.85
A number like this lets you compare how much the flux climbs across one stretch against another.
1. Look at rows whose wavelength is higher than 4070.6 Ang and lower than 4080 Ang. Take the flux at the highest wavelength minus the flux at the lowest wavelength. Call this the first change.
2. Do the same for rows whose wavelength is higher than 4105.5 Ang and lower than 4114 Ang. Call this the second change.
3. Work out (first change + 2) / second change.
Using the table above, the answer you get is 1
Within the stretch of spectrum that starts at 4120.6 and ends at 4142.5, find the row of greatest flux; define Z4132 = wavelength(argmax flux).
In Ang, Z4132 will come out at 4127.76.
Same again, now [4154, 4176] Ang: 4162.12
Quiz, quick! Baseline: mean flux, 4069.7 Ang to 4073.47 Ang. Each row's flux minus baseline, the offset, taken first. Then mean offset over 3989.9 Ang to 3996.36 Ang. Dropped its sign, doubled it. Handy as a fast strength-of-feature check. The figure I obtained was 1.5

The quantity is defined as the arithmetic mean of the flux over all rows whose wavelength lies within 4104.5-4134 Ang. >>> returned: 5.68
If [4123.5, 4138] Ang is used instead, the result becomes 6.09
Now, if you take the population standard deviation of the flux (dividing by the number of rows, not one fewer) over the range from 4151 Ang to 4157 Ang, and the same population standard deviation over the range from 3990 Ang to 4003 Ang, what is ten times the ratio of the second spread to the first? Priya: 21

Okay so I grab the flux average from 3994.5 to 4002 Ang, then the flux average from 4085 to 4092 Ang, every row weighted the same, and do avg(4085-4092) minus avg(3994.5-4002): -0.7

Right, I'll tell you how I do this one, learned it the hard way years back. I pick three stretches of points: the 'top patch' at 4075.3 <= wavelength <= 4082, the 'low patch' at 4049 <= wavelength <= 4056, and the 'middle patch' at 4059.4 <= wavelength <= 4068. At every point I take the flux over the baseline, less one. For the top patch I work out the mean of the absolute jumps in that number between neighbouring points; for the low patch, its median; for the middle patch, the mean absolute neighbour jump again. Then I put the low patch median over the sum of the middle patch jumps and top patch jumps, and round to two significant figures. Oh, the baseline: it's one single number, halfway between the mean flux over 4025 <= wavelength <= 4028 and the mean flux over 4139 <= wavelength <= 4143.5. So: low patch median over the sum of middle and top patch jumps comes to 1.8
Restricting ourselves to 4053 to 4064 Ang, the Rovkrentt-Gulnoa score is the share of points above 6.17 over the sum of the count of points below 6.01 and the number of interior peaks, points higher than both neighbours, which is 0.00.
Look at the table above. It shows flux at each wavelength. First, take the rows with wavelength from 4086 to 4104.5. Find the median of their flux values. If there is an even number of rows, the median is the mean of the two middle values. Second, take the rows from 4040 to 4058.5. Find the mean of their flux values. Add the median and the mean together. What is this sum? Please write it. 10.8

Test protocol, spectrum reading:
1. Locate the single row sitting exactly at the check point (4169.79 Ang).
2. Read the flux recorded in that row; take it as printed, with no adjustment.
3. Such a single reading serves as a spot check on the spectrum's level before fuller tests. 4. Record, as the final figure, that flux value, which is 6.06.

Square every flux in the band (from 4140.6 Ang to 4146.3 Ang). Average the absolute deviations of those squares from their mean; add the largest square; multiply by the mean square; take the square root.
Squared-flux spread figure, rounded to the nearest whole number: 31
